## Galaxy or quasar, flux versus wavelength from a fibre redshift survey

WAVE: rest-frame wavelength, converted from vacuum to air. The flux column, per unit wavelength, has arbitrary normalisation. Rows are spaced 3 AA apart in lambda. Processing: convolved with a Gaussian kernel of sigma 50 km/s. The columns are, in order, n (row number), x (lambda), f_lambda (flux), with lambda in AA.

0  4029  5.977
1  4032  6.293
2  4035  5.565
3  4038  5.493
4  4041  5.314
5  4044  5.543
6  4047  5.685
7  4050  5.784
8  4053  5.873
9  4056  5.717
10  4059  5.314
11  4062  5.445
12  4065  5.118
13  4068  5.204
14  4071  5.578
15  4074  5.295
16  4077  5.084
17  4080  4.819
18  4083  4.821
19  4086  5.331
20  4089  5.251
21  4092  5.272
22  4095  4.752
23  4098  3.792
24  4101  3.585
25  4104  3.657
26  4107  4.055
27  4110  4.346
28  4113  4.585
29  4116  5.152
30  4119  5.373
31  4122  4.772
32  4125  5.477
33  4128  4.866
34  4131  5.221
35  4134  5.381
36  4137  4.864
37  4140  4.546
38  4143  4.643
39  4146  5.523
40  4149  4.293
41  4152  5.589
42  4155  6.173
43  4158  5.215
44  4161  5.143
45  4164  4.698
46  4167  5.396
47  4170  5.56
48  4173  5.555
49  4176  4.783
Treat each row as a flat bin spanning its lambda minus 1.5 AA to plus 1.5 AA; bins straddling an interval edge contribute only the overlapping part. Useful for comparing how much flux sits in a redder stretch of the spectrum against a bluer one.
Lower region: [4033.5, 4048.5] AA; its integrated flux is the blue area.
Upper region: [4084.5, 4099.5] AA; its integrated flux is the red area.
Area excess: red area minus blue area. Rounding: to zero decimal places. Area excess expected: -10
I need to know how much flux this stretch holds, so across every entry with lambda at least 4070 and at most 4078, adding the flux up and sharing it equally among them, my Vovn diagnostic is 5.32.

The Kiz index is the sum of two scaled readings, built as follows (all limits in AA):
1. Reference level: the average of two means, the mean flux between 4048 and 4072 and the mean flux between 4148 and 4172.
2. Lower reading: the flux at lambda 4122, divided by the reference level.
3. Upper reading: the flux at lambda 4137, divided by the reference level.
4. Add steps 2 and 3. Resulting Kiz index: 1.79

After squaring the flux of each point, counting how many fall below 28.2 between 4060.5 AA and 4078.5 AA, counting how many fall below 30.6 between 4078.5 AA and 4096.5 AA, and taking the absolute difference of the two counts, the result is 2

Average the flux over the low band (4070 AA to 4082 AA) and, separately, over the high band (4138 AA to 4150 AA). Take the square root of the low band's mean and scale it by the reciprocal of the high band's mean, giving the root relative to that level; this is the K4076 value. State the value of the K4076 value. 0.48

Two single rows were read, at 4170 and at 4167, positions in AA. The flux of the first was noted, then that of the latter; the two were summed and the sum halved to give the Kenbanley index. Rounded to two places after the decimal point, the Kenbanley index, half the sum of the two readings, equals 5.48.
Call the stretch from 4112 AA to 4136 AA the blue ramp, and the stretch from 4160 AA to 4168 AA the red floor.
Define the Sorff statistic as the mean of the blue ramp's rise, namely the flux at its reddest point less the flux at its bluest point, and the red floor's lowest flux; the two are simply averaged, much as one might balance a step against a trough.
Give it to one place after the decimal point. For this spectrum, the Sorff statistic 2.7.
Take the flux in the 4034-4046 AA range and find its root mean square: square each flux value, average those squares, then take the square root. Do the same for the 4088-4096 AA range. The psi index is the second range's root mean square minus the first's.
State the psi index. -0.38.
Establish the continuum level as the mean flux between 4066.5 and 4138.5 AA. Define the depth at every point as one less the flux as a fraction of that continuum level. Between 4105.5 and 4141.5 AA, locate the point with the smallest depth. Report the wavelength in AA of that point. 4125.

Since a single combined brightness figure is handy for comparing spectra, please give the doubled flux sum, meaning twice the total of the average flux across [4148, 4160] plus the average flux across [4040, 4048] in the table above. 21.7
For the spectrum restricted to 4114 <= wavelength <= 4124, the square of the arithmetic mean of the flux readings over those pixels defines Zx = 26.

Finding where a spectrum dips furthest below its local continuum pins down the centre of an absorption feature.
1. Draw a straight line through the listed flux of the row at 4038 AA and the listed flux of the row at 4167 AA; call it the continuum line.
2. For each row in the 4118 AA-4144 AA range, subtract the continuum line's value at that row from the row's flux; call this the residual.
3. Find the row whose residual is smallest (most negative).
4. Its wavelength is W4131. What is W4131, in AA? 4140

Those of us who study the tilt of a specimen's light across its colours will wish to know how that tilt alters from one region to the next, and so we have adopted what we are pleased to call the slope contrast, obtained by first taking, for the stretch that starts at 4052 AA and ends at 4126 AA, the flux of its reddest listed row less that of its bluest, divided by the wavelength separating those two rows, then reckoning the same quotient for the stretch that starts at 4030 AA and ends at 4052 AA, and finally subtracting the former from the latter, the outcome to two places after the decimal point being -0.02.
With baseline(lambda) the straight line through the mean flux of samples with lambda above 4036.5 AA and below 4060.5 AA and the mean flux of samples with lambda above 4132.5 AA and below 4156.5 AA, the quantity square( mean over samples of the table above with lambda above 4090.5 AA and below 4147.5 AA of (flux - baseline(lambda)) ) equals 0.27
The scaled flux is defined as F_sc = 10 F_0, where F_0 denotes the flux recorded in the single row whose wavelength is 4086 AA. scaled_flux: 53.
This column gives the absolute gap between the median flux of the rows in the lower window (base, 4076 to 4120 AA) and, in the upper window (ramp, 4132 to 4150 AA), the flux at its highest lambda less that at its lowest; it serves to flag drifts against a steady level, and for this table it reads 5.9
